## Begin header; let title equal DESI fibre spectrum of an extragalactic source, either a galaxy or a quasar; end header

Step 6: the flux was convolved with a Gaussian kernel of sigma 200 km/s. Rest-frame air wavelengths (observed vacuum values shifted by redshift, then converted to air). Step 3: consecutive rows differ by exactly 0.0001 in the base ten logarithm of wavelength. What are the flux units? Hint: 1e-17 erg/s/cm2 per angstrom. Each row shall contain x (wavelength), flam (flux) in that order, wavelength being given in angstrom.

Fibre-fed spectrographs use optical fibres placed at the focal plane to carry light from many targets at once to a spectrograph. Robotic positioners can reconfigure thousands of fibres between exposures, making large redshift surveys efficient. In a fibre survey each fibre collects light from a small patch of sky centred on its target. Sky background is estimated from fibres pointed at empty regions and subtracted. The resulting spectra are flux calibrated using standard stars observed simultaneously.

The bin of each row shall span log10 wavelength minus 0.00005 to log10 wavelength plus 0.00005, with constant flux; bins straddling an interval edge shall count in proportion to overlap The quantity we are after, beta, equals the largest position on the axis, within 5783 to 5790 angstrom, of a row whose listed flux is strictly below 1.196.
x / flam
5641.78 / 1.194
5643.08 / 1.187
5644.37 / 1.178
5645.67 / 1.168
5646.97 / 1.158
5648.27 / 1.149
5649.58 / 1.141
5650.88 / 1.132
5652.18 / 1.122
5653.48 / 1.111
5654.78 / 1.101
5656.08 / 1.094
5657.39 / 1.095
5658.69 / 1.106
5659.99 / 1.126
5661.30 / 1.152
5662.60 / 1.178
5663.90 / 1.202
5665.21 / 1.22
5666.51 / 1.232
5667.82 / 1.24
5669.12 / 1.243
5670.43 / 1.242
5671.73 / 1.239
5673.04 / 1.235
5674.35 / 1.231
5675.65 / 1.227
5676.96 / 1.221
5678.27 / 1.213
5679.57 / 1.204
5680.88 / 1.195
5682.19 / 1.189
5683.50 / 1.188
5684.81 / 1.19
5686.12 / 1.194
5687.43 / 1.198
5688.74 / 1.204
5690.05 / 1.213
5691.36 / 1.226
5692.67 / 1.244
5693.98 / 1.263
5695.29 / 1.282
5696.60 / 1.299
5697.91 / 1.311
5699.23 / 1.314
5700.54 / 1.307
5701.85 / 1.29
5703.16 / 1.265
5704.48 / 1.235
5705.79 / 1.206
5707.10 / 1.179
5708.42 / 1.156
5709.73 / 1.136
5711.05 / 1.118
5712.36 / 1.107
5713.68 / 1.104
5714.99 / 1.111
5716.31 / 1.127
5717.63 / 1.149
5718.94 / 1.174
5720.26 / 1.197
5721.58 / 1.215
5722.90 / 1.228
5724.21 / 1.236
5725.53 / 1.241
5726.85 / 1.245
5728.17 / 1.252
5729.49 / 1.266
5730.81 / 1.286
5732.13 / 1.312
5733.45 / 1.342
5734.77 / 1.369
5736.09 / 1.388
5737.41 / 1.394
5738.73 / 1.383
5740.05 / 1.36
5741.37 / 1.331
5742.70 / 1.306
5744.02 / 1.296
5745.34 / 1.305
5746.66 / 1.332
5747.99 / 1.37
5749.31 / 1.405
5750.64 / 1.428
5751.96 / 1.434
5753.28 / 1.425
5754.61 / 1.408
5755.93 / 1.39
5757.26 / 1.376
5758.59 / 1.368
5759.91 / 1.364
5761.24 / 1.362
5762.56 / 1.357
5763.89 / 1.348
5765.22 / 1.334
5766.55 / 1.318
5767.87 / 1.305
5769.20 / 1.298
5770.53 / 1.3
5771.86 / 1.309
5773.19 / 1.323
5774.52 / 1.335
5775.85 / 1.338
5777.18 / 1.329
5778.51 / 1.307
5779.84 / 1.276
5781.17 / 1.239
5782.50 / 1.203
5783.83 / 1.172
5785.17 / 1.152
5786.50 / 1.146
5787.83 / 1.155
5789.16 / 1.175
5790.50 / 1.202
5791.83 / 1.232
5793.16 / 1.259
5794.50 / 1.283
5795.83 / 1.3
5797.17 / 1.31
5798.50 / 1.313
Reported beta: 5789.16 angstrom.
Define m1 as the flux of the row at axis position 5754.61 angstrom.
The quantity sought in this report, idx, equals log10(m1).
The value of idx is 0.149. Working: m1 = 1.408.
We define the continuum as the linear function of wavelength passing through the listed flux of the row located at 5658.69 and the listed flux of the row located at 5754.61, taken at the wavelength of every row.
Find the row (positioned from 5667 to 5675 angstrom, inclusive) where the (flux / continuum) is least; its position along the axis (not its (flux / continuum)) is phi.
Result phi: 5674.35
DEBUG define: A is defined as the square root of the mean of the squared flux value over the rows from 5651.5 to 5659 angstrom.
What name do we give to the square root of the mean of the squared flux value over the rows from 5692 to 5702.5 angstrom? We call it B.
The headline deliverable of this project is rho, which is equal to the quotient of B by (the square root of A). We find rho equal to 1.226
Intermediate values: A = 1.10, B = 1.29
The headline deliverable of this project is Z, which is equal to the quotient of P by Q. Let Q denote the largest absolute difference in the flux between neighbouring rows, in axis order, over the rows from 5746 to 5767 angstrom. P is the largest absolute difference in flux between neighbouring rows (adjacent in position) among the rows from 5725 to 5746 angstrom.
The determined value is 0.8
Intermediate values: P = 0.030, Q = 0.0380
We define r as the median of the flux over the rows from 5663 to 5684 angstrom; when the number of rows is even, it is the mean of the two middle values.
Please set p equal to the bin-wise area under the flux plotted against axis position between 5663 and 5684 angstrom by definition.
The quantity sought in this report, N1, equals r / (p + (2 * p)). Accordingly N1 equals 0.0159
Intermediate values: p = 25.6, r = 1.22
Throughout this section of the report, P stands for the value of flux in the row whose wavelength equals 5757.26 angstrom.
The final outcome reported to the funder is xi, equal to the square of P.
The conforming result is 1.89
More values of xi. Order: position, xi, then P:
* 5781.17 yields 1.54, 1.239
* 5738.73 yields 1.91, 1.383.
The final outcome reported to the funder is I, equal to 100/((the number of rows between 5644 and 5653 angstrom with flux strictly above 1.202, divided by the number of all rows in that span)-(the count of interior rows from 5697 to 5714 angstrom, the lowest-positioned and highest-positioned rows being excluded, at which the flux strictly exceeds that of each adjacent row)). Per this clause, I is -100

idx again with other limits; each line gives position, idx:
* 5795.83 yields 0.114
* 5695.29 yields 0.108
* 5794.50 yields 0.108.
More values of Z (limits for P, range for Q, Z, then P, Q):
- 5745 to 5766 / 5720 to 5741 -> 1.3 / 0.038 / 0.0300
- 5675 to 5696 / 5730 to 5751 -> 0.5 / 0.019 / 0.0380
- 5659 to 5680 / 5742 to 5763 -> 0.7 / 0.026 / 0.0380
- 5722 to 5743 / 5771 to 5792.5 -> 0.8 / 0.030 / 0.0370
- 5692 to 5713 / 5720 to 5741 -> 1.0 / 0.030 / 0.0300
